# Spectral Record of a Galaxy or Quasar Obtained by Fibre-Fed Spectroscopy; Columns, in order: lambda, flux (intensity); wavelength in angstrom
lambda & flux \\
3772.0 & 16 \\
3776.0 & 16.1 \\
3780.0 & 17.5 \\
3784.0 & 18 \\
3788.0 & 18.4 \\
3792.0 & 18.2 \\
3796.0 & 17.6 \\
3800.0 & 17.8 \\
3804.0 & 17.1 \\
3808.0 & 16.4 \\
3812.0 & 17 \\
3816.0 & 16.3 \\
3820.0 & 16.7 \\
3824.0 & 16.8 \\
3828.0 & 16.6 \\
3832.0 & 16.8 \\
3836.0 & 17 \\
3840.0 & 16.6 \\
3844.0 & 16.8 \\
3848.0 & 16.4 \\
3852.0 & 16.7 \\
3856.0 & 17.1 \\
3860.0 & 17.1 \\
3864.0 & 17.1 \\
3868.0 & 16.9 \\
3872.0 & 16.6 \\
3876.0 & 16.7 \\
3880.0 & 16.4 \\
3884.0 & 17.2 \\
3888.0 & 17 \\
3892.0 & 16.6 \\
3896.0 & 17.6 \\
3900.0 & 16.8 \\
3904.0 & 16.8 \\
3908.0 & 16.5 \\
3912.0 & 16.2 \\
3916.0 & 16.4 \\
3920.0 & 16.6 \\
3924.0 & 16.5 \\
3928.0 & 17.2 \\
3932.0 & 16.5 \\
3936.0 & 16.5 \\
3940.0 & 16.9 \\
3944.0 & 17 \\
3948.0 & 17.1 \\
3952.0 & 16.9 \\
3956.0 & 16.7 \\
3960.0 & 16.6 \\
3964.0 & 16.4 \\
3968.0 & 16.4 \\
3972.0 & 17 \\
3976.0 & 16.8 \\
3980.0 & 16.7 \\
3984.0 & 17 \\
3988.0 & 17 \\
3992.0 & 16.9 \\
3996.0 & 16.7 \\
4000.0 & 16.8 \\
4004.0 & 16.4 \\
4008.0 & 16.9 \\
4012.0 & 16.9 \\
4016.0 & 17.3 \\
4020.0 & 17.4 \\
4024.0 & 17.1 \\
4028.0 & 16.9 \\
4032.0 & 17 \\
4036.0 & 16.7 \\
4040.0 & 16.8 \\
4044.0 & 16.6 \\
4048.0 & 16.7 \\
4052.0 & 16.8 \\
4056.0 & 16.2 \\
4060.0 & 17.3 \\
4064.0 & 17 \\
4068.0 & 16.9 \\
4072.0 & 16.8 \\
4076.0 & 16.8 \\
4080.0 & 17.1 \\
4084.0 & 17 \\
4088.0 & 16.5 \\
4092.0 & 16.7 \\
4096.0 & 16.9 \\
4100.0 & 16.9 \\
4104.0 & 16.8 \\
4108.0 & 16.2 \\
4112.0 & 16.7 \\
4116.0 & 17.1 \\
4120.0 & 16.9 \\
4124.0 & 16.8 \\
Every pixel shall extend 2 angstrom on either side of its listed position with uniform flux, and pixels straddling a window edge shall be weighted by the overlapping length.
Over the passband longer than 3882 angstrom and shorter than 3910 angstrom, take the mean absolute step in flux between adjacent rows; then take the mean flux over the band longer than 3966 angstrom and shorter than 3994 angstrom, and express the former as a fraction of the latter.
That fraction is 0.027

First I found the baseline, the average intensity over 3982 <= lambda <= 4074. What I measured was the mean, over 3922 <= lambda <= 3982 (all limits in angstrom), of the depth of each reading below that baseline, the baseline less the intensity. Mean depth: 0.13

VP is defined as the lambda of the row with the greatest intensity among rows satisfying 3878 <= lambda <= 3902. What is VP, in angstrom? 3896.0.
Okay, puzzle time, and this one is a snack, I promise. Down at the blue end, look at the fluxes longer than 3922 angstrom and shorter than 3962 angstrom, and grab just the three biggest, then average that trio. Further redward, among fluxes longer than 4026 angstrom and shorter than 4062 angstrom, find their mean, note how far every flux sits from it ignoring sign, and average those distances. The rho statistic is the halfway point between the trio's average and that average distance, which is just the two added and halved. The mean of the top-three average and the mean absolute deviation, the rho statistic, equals 8.65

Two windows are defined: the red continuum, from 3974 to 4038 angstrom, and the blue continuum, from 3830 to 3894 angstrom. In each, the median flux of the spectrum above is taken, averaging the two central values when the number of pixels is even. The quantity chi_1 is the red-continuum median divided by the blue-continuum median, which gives 1.01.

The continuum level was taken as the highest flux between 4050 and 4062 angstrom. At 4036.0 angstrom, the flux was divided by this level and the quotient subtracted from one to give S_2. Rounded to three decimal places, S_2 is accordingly 0.035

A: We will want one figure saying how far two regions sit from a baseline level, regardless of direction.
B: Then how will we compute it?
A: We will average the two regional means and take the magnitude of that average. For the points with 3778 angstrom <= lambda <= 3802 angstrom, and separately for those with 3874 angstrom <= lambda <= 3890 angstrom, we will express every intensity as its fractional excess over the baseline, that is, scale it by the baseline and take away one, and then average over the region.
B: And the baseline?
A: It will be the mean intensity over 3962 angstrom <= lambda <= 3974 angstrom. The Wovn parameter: 0.046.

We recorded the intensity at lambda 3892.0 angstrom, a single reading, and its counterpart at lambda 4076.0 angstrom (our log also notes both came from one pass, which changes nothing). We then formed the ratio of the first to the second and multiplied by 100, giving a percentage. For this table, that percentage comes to 99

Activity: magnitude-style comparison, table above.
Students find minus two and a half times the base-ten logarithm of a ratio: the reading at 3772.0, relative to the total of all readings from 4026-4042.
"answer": 1.6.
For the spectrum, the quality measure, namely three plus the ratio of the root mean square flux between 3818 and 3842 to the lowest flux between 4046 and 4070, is 4.03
